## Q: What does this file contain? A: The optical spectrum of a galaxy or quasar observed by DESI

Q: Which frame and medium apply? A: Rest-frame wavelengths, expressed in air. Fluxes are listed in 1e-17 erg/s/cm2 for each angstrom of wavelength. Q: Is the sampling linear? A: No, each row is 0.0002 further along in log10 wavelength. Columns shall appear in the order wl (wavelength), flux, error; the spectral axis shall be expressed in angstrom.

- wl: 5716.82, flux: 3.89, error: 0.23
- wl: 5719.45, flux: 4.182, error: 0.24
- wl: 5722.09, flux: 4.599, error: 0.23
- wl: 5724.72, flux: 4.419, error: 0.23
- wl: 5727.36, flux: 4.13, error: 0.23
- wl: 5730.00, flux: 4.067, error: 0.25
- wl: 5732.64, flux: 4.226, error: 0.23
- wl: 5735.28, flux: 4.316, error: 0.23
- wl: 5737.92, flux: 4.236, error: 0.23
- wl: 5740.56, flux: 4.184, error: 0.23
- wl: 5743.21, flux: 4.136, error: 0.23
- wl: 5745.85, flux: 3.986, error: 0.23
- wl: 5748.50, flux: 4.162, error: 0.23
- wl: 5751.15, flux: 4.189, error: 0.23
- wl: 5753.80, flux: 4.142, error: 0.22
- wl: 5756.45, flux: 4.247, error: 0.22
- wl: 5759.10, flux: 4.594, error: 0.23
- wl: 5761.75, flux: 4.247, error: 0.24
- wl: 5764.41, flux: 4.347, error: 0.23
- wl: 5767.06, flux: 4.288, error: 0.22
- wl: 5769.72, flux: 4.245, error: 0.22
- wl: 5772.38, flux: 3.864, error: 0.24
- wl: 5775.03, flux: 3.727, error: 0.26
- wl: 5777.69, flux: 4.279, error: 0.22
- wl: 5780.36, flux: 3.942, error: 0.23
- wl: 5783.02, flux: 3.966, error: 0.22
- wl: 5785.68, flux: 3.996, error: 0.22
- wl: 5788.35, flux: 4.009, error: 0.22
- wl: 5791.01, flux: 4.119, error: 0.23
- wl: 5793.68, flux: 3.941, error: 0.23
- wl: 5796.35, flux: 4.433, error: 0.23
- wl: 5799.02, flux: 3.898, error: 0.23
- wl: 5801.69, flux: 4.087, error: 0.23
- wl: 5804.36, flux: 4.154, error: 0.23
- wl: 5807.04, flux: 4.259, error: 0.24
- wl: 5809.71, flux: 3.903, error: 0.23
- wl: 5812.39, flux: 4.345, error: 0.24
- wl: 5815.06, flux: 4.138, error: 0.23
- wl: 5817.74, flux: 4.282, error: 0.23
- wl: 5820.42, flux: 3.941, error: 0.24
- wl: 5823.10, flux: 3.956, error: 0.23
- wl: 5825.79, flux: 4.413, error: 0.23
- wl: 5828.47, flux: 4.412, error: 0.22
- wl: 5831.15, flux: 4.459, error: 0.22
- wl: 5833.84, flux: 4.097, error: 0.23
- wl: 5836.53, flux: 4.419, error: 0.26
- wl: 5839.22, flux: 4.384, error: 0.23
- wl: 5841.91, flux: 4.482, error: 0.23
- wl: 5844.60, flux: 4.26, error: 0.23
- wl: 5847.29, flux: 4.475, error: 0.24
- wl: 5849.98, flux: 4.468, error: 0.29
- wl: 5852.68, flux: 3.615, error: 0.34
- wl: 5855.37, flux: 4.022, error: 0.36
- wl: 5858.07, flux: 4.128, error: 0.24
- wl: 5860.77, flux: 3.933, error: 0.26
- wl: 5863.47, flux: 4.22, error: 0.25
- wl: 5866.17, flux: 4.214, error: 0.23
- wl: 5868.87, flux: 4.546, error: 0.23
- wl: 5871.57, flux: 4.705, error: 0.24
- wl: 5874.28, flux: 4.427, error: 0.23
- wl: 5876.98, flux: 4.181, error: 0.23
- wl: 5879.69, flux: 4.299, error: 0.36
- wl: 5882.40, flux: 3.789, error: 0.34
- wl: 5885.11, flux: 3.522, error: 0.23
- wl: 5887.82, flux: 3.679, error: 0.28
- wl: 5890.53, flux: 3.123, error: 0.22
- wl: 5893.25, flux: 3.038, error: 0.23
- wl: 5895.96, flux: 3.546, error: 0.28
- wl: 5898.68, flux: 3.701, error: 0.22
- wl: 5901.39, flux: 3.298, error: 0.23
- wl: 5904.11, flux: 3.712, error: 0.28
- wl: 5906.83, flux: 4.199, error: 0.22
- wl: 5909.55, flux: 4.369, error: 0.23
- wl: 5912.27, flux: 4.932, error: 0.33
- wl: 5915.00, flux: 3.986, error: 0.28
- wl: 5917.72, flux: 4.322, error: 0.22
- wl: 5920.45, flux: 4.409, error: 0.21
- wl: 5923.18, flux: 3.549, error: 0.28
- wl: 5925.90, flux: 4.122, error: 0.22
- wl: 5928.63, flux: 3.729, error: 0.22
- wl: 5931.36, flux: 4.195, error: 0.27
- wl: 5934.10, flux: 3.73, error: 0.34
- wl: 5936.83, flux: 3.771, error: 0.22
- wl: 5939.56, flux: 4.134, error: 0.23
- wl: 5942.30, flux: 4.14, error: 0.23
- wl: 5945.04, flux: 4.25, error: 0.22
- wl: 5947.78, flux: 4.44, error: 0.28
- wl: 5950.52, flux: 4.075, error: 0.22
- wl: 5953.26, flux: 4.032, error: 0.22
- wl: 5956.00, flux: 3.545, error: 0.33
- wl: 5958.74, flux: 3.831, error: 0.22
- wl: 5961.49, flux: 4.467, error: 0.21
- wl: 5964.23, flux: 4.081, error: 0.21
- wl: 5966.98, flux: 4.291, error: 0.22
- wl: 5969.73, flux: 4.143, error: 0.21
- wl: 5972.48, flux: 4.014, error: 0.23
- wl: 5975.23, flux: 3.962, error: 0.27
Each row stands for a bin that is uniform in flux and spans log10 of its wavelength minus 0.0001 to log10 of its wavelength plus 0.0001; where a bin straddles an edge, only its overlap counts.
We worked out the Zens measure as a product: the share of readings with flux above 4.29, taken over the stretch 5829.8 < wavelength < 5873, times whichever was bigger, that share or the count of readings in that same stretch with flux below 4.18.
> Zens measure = 2.5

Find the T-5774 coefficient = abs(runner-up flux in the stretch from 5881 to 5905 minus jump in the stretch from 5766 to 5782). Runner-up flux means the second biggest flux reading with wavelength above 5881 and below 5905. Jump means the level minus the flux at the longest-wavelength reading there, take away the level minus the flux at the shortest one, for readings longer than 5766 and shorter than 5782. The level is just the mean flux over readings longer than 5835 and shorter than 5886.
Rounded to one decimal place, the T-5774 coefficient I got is 3.4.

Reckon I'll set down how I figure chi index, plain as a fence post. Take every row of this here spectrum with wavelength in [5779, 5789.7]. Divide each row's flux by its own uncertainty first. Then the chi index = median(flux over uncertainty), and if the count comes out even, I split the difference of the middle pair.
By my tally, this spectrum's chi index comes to 18.1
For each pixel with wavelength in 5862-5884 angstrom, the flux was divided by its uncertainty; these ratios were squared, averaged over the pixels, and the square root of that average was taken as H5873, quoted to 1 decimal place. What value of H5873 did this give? 17.2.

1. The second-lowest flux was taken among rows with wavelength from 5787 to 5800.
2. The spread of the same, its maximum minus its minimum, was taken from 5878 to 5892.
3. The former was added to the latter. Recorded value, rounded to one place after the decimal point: 5.1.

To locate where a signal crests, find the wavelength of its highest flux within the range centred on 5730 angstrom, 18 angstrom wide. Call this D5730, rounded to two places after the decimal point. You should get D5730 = 5722.09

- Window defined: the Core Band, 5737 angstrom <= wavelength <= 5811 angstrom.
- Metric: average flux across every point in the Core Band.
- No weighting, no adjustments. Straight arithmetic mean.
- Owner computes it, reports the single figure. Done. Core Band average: 4.13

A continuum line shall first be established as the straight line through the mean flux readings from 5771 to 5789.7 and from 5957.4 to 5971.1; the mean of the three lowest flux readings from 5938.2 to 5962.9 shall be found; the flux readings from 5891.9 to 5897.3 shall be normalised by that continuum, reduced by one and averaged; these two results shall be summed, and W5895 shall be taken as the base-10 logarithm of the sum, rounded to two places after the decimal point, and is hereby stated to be 0.56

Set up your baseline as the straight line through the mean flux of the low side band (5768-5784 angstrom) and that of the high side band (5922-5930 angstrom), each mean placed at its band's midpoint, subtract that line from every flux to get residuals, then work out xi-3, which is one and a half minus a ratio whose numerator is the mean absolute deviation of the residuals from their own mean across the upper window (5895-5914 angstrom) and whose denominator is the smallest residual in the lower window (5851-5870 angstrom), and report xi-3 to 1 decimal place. 3.1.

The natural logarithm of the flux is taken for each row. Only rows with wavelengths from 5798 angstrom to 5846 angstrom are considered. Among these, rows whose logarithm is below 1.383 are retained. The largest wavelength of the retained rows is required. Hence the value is 5823.10 angstrom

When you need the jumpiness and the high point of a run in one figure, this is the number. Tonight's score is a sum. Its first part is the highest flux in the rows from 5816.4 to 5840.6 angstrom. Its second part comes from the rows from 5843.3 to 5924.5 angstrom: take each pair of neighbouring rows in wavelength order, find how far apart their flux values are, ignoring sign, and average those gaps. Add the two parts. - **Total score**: 4.79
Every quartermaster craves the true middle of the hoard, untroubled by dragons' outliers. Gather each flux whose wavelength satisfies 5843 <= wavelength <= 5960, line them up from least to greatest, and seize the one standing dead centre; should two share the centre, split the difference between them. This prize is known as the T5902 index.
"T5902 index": 4.12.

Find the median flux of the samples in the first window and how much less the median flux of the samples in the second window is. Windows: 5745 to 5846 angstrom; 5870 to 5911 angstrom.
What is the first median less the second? 0.46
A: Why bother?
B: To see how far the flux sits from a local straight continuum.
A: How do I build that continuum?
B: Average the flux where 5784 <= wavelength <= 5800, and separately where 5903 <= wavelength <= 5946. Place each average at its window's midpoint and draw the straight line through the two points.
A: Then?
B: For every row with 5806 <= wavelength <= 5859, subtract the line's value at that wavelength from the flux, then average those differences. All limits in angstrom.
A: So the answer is 0.15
